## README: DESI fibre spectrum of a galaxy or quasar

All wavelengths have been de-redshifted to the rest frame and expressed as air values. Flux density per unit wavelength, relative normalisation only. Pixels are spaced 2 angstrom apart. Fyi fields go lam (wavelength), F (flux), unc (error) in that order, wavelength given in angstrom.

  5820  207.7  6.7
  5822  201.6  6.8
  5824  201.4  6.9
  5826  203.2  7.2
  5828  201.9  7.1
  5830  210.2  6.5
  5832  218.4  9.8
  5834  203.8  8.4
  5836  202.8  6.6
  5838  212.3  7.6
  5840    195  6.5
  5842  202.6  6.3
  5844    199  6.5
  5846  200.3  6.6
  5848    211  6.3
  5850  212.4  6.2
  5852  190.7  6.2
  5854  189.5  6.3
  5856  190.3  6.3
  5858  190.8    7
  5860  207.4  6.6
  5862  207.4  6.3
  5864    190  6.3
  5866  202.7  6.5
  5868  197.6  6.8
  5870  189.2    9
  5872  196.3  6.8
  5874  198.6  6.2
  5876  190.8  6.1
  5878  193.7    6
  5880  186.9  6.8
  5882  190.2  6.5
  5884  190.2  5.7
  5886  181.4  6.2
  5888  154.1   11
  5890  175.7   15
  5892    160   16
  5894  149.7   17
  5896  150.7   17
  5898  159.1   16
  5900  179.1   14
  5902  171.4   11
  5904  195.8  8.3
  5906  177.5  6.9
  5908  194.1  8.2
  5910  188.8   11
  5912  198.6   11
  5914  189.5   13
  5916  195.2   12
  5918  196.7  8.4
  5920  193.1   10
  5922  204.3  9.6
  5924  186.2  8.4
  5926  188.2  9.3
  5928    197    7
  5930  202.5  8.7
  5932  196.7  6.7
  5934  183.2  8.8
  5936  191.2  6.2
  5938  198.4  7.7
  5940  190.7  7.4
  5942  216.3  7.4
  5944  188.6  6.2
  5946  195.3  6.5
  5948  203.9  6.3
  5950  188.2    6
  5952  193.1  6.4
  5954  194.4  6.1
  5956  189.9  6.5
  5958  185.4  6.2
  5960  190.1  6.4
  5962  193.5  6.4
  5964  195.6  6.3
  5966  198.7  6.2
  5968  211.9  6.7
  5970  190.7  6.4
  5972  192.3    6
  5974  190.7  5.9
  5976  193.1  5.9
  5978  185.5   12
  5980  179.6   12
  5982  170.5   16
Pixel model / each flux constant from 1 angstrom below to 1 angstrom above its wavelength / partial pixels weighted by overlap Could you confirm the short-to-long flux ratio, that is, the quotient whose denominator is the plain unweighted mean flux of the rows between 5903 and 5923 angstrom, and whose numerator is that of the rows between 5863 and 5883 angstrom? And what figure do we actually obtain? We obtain 1.00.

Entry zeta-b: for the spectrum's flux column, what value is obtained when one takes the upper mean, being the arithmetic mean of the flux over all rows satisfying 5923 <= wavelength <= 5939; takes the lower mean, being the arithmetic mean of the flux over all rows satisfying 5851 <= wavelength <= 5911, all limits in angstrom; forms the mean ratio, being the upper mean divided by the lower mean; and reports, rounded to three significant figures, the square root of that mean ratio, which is 1.02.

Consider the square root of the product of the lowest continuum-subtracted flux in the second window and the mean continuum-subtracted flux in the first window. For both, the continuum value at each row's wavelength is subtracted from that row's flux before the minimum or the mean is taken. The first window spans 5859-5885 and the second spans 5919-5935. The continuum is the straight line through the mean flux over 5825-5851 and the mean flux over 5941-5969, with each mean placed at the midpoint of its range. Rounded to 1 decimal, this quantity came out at 10.4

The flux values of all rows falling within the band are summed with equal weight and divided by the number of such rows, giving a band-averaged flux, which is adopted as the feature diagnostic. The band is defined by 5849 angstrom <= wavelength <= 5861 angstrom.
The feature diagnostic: 197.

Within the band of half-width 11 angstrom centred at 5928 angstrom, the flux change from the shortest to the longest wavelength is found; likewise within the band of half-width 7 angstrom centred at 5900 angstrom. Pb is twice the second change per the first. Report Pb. 33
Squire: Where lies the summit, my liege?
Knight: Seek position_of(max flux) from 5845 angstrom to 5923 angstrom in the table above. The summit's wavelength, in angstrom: 5850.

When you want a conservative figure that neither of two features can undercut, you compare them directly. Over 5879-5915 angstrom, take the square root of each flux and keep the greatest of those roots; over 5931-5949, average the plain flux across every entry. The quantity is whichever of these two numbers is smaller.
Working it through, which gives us 14.1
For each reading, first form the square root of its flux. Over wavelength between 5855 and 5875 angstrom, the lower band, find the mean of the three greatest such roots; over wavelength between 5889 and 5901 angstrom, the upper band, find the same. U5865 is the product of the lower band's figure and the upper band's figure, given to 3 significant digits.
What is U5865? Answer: 188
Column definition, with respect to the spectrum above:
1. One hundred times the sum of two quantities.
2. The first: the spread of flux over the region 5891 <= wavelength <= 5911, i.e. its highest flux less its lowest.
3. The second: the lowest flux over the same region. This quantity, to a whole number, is 19580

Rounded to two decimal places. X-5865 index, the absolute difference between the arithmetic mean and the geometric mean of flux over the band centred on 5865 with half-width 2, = 0.10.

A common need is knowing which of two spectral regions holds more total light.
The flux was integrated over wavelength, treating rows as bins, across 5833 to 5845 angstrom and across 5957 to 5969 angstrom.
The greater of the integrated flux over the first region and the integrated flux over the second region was 2431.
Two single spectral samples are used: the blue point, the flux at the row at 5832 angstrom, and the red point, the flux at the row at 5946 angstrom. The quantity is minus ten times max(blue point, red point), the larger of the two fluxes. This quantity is -2184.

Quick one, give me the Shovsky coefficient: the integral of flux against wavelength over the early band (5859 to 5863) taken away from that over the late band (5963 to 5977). 1916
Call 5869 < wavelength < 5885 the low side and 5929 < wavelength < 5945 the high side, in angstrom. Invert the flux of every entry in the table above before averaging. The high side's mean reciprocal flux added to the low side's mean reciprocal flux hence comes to 0.0103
